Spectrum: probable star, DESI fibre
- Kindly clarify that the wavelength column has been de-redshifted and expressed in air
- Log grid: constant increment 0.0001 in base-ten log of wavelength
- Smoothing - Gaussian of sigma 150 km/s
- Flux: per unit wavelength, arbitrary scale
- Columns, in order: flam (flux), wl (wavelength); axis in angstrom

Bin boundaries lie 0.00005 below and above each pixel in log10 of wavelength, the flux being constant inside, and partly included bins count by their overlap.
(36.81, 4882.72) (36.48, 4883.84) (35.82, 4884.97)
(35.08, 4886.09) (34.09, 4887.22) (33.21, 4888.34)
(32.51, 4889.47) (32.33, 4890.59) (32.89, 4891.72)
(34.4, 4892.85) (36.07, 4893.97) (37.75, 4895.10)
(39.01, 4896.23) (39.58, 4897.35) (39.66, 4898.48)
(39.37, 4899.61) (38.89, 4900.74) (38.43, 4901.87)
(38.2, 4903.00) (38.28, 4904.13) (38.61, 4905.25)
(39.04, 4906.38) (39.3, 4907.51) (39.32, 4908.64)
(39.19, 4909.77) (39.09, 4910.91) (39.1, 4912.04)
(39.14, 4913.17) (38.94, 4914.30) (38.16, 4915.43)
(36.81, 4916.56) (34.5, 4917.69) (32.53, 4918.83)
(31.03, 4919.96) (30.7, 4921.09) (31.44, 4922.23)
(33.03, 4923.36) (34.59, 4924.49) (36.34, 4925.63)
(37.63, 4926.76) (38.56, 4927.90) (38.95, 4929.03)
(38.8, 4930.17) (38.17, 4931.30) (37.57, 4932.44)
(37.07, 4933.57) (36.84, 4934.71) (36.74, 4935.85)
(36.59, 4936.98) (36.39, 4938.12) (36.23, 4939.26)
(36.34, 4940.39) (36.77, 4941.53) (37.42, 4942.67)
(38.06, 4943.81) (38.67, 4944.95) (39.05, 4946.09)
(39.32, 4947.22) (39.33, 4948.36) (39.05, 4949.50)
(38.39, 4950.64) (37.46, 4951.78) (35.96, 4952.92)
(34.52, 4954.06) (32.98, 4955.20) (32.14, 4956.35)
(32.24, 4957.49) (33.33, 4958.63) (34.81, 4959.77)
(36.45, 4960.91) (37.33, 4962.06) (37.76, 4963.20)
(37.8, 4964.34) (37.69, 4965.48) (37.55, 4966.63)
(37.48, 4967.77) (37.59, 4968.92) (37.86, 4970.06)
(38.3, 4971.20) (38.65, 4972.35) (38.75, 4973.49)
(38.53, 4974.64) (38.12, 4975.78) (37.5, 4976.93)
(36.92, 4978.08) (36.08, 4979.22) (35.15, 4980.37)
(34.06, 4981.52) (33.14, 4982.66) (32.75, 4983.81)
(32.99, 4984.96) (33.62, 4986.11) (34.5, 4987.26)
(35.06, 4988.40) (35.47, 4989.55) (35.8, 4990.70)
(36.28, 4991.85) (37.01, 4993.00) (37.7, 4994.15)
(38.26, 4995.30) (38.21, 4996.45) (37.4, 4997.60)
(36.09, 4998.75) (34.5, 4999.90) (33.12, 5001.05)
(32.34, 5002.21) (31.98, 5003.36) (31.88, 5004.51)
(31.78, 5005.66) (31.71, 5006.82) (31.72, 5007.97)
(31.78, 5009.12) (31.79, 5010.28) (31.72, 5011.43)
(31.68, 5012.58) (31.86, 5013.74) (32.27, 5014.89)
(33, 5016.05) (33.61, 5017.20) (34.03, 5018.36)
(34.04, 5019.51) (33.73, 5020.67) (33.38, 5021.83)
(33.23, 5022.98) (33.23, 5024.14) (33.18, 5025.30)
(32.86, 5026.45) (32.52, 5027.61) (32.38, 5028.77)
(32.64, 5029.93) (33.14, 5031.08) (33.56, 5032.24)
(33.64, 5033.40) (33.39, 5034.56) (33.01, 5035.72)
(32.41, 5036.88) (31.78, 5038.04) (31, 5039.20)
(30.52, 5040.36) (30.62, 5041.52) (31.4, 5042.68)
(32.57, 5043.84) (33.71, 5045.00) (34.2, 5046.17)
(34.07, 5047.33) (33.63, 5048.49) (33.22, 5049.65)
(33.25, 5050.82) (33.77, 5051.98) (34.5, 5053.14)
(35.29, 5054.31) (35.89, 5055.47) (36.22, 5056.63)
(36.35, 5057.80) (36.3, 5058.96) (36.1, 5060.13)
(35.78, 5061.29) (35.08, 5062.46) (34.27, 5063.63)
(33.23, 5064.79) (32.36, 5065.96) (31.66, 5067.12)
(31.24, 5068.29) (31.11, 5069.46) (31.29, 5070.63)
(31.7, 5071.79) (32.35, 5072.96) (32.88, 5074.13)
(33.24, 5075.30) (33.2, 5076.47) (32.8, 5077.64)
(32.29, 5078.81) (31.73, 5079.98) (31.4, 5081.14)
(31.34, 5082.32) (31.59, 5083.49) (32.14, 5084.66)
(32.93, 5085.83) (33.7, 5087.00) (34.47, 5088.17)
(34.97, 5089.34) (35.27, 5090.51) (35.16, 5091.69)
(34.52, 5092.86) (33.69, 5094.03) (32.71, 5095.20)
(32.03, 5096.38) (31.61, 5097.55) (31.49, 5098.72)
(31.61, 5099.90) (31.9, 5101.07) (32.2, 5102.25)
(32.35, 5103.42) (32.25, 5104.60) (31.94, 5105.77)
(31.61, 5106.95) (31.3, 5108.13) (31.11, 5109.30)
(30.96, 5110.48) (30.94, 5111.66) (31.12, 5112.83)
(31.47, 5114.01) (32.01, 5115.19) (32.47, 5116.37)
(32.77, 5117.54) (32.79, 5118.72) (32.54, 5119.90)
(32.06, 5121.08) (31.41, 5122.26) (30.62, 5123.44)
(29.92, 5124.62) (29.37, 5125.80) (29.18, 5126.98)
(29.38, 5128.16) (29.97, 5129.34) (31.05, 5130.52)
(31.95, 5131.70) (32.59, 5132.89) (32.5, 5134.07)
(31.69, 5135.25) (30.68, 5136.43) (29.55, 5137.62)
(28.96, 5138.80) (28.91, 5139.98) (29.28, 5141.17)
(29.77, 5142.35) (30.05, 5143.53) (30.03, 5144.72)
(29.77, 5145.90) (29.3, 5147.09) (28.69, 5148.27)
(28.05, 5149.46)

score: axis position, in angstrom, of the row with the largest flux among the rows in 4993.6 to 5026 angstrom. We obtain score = 4995.30 angstrom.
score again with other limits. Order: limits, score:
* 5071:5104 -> 5090.51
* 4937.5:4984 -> 4948.36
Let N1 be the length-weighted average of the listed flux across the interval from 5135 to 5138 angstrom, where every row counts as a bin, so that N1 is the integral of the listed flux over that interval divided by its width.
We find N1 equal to 30.6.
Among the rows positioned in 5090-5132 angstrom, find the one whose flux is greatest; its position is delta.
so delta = 5090.51 angstrom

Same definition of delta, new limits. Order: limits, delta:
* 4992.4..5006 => 4995.30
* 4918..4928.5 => 4927.90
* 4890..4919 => 4898.48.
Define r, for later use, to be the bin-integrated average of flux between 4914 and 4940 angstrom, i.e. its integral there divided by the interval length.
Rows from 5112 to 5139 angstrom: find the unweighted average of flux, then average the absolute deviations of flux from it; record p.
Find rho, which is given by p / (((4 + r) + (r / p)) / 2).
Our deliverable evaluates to 0.030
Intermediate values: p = 1.10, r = 36.0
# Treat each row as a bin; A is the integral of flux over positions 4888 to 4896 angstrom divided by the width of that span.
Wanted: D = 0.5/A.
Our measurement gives 0.0145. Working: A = 34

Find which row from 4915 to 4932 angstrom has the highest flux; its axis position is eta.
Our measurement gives 4929.03 angstrom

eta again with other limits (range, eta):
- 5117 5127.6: 5118.72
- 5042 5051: 5046.17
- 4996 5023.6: 4996.45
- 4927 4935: 4929.03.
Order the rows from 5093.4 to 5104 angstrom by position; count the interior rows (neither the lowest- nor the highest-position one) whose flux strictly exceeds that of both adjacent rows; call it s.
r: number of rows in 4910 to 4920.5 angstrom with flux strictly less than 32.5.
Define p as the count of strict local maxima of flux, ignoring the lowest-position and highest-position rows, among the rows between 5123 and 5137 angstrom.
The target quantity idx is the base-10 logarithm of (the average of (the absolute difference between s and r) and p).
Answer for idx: 0.0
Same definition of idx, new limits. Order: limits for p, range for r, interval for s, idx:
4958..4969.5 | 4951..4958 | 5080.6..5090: 0.2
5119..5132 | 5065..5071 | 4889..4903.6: 0.3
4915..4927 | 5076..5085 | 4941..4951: 0.4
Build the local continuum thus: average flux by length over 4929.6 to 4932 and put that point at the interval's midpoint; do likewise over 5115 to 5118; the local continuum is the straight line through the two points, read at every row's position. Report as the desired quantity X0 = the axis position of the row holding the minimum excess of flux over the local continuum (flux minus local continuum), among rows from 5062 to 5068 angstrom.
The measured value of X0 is 5067.12 angstrom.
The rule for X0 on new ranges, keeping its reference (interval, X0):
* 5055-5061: 5055.47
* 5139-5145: 5139.98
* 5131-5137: 5136.43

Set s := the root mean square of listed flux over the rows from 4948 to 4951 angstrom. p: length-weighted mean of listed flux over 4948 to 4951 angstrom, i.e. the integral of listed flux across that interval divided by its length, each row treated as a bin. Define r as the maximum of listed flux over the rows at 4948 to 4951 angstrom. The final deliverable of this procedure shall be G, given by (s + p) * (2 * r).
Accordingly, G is 6124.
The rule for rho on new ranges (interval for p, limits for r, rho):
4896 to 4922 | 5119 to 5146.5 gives 0.080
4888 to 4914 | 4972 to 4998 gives 0.072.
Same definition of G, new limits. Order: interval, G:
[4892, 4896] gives 5449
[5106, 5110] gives 3963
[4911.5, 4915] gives 6116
